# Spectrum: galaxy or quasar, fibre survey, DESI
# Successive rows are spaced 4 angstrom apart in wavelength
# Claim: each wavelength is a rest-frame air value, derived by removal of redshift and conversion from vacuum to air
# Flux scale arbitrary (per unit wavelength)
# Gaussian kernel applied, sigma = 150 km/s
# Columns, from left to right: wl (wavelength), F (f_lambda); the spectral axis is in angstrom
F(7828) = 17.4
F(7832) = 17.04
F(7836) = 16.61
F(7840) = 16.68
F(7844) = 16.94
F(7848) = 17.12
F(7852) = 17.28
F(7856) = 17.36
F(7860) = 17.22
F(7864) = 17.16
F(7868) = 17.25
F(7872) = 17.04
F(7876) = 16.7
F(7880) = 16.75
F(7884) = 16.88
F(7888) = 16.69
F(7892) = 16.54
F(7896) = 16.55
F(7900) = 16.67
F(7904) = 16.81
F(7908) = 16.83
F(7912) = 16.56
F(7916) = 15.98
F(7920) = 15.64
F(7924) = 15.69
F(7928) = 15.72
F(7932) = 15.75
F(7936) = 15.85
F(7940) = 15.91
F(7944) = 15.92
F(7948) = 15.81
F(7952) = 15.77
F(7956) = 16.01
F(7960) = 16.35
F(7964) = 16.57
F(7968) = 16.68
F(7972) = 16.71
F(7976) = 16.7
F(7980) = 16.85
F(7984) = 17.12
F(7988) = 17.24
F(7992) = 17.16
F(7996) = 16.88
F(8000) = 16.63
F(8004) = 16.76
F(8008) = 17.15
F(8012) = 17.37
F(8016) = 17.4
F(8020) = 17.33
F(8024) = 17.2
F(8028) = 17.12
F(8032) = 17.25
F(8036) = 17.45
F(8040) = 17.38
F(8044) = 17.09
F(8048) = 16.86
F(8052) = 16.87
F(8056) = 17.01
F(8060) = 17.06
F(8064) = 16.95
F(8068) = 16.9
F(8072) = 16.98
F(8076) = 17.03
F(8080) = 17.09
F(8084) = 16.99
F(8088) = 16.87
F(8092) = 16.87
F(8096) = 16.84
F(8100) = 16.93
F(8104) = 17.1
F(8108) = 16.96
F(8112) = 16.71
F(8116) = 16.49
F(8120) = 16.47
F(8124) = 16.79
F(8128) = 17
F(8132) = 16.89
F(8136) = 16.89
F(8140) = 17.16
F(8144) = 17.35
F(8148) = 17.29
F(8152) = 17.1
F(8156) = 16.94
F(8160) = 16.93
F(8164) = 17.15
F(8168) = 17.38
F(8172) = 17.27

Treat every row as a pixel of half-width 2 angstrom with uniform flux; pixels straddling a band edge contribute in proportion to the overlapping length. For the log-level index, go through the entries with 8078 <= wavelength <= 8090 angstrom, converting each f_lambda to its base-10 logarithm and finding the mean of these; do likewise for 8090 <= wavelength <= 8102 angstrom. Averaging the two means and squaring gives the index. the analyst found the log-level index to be 1.51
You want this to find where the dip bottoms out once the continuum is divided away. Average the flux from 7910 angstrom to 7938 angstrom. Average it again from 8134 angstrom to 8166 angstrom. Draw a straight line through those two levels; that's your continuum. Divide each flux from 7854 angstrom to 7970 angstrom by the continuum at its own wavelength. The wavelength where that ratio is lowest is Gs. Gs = 7952 angstrom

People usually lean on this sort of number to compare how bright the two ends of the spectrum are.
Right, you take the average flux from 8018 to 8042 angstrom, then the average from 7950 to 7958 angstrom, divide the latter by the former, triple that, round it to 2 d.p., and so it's 2.76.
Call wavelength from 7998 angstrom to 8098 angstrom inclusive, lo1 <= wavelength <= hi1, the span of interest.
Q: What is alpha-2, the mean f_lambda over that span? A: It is 17.1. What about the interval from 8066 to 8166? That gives 16.9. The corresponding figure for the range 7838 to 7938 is 16.6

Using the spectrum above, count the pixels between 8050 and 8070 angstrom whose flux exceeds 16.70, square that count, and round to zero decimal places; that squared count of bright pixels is 25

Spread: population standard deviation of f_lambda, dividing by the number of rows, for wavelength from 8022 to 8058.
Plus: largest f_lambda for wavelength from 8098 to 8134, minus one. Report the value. 16.3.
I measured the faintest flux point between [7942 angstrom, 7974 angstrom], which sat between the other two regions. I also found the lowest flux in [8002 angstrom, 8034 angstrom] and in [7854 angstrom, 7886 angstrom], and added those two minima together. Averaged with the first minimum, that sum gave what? 24.6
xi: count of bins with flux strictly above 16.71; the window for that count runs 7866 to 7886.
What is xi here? 4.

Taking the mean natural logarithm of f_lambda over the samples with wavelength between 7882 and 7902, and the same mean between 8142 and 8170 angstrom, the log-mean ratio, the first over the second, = 0.99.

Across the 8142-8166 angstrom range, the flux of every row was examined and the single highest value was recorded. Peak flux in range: 17.35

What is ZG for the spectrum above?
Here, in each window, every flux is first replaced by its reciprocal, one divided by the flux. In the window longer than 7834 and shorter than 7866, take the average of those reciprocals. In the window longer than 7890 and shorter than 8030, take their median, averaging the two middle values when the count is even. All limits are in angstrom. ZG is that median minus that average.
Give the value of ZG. 0.001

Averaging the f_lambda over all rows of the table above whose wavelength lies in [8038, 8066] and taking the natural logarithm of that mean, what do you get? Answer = 2.84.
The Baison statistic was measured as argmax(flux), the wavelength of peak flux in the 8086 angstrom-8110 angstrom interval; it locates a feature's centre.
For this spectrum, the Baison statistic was 8104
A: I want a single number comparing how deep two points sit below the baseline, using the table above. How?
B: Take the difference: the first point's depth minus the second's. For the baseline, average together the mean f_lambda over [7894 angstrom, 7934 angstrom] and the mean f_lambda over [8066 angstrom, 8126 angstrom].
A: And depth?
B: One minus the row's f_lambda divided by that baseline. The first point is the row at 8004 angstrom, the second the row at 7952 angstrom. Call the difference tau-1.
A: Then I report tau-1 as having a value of -0.060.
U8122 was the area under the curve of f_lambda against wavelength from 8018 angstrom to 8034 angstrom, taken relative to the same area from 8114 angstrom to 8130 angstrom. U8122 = 1.032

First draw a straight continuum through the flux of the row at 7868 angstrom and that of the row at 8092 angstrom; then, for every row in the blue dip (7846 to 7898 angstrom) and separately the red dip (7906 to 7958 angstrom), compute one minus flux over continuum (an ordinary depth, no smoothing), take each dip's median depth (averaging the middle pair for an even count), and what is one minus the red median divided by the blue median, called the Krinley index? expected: -5.4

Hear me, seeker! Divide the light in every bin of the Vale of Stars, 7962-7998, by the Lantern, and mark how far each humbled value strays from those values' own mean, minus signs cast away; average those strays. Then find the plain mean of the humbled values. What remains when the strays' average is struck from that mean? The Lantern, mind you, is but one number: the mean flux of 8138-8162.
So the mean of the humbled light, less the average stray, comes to 0.974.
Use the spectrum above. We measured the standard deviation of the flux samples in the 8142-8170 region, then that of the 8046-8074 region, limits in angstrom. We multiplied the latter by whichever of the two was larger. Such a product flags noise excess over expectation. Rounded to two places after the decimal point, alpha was 0.01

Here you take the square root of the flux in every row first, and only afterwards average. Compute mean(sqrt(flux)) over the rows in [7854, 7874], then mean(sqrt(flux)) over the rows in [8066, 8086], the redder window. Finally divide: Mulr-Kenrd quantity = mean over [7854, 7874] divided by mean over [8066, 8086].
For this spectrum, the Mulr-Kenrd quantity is 1.01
